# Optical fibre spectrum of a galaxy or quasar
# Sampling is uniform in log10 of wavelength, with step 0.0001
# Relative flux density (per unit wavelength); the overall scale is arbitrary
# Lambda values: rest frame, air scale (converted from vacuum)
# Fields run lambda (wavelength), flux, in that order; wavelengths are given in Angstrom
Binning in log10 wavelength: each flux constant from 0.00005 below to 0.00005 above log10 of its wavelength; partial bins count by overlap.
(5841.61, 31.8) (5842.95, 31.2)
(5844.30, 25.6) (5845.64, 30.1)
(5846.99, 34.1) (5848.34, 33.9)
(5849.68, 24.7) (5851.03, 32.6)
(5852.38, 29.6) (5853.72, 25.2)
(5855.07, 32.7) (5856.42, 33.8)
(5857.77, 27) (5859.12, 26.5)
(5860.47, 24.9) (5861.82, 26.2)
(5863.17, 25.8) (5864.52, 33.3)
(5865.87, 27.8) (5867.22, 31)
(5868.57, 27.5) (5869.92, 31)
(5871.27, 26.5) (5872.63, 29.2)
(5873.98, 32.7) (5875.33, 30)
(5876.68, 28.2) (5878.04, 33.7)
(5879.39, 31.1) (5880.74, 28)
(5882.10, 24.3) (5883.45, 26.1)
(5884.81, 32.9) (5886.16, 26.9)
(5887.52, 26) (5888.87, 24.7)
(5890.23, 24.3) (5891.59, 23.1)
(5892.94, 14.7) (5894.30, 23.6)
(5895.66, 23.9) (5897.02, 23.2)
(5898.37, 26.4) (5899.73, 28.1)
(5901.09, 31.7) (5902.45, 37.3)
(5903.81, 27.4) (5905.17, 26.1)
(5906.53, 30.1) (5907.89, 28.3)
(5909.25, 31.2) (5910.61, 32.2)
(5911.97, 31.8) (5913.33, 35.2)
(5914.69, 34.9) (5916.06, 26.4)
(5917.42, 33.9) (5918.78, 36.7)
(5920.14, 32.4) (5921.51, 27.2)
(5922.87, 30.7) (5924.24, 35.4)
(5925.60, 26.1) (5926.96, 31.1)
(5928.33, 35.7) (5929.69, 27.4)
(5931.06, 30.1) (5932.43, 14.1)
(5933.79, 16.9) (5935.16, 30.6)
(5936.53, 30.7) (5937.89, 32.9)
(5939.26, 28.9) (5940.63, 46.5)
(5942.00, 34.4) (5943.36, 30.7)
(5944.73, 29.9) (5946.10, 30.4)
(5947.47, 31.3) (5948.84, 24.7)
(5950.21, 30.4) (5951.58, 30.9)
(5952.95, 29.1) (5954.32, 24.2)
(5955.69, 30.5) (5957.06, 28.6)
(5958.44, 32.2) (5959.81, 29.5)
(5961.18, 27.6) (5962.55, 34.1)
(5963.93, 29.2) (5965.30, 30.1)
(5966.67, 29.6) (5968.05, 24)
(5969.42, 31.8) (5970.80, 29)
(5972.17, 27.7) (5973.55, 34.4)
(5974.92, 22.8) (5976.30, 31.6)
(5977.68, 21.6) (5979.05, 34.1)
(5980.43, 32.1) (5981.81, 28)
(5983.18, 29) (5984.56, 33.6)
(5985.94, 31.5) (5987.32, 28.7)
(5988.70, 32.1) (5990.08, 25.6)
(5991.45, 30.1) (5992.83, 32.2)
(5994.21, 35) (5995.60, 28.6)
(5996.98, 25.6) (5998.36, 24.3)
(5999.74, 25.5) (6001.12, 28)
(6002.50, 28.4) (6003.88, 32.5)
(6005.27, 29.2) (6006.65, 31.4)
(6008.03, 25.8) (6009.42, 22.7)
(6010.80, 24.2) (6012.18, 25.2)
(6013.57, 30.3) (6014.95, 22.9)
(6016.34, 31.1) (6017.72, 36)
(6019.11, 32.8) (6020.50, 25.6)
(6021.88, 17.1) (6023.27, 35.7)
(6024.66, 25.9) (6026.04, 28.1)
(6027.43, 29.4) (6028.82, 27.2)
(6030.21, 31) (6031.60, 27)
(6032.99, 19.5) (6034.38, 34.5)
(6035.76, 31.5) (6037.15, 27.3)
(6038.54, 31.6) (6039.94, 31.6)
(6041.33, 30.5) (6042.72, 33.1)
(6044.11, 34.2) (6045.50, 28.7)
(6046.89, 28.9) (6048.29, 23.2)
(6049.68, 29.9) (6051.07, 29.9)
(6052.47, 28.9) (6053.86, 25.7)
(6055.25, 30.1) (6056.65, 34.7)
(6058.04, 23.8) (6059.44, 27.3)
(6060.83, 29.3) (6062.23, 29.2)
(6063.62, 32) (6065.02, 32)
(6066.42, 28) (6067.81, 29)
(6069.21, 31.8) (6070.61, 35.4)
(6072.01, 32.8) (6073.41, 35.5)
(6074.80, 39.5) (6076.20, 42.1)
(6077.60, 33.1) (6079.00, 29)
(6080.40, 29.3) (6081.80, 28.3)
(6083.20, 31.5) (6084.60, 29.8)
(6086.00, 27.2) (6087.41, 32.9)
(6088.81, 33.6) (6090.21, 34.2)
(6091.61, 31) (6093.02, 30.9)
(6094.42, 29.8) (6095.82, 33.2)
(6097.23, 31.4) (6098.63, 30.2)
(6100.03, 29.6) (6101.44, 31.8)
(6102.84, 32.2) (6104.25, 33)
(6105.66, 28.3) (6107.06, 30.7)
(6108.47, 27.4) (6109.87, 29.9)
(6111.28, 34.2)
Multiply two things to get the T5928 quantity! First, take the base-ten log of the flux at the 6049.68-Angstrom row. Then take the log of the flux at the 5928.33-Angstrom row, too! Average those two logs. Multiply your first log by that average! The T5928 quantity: 2.23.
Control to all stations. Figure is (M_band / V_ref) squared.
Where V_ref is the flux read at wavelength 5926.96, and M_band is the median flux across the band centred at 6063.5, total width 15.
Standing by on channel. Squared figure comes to 0.9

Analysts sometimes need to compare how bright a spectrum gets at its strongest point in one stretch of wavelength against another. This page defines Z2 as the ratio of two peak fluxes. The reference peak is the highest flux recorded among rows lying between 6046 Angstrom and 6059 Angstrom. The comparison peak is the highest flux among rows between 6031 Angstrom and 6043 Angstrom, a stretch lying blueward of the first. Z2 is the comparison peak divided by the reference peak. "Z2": 0.99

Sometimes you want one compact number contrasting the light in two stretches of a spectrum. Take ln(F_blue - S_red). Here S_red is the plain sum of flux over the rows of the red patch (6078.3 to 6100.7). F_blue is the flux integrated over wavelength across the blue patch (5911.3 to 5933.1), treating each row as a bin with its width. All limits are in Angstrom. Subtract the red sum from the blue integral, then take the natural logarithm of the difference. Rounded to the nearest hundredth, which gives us 5.16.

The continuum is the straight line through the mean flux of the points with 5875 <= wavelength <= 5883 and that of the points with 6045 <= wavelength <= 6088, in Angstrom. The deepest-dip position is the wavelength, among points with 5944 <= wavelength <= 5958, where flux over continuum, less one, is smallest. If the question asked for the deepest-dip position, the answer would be 5954.32 Angstrom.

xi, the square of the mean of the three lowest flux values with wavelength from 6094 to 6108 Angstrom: 855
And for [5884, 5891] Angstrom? 625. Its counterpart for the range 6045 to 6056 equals 669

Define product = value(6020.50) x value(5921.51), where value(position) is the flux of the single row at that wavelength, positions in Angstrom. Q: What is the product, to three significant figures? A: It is 696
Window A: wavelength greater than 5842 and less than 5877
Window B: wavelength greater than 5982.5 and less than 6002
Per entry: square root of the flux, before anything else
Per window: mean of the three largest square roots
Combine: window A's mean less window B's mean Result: 0.03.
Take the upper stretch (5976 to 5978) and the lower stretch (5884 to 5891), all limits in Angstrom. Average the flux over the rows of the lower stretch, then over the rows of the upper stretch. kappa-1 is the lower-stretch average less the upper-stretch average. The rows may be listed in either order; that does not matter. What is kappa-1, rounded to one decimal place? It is 0.4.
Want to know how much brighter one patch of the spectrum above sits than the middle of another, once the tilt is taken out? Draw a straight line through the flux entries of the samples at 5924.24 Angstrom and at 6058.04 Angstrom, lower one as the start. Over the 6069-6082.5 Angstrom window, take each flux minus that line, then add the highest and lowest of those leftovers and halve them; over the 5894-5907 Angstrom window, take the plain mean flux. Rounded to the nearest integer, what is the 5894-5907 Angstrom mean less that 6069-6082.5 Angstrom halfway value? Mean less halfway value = 15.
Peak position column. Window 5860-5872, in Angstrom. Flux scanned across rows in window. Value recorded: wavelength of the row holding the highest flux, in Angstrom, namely 5864.52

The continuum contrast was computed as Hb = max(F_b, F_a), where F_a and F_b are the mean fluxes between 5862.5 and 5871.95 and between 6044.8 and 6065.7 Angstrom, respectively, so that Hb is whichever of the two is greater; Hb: 29.0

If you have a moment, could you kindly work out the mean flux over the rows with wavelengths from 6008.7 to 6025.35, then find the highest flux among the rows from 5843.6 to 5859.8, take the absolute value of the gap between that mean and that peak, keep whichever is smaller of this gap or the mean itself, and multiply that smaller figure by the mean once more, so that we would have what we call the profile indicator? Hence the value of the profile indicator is 182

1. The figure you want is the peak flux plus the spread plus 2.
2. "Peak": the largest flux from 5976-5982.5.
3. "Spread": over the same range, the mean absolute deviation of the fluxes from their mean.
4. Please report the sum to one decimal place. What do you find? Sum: 39.8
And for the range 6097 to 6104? 35.1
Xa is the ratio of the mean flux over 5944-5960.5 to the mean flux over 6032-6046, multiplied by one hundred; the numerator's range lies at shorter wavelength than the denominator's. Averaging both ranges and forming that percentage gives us 97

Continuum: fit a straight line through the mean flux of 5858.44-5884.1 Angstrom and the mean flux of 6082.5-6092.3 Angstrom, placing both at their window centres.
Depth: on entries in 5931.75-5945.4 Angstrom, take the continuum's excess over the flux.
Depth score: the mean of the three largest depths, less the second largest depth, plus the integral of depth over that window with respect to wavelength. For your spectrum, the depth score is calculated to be -4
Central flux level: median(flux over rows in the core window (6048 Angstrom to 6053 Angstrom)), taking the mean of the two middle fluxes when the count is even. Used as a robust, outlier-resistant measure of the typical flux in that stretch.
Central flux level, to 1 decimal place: 29.4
